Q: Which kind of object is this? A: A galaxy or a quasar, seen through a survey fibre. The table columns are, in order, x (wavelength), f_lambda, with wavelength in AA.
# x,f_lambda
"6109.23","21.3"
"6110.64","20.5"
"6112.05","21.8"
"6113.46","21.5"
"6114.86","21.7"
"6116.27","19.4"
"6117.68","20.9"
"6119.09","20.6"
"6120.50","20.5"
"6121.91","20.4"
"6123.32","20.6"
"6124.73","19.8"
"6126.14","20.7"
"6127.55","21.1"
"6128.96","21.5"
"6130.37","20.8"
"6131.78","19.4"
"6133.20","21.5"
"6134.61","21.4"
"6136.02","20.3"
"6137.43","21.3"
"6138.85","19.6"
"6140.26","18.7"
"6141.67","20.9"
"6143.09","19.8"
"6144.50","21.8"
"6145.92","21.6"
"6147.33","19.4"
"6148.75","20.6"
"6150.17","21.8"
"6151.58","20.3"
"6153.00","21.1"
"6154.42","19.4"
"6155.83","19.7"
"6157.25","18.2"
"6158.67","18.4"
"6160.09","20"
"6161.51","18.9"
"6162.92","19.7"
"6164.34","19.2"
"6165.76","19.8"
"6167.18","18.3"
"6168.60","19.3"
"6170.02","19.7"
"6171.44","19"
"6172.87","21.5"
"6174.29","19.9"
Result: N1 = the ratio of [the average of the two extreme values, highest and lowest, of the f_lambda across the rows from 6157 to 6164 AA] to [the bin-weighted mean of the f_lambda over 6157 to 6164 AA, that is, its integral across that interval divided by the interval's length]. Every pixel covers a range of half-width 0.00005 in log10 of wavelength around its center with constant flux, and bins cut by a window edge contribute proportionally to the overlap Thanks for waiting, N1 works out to 0.999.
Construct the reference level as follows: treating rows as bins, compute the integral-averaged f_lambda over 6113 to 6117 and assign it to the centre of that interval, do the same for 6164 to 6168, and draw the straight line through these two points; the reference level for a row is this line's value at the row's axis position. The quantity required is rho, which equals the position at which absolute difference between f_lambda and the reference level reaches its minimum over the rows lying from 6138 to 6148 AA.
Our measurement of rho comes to 6143.09 AA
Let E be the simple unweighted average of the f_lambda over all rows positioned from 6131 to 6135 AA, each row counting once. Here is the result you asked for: 20.8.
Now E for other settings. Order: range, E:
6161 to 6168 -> 19.2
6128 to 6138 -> 20.9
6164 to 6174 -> 19.5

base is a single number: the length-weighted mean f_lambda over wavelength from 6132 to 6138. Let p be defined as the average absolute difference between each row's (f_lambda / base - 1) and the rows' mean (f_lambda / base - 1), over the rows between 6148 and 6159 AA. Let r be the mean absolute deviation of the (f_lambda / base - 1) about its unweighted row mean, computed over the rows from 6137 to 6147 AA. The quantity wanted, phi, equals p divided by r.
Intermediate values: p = 0.048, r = 0.047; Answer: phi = 1.0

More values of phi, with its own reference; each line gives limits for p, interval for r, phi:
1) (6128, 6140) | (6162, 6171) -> 1.8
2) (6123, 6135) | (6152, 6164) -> 0.8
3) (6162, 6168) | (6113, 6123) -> 0.9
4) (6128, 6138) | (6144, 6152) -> 0.8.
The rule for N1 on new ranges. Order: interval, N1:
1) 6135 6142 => 0.990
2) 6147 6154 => 0.999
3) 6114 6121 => 0.995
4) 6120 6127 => 0.992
